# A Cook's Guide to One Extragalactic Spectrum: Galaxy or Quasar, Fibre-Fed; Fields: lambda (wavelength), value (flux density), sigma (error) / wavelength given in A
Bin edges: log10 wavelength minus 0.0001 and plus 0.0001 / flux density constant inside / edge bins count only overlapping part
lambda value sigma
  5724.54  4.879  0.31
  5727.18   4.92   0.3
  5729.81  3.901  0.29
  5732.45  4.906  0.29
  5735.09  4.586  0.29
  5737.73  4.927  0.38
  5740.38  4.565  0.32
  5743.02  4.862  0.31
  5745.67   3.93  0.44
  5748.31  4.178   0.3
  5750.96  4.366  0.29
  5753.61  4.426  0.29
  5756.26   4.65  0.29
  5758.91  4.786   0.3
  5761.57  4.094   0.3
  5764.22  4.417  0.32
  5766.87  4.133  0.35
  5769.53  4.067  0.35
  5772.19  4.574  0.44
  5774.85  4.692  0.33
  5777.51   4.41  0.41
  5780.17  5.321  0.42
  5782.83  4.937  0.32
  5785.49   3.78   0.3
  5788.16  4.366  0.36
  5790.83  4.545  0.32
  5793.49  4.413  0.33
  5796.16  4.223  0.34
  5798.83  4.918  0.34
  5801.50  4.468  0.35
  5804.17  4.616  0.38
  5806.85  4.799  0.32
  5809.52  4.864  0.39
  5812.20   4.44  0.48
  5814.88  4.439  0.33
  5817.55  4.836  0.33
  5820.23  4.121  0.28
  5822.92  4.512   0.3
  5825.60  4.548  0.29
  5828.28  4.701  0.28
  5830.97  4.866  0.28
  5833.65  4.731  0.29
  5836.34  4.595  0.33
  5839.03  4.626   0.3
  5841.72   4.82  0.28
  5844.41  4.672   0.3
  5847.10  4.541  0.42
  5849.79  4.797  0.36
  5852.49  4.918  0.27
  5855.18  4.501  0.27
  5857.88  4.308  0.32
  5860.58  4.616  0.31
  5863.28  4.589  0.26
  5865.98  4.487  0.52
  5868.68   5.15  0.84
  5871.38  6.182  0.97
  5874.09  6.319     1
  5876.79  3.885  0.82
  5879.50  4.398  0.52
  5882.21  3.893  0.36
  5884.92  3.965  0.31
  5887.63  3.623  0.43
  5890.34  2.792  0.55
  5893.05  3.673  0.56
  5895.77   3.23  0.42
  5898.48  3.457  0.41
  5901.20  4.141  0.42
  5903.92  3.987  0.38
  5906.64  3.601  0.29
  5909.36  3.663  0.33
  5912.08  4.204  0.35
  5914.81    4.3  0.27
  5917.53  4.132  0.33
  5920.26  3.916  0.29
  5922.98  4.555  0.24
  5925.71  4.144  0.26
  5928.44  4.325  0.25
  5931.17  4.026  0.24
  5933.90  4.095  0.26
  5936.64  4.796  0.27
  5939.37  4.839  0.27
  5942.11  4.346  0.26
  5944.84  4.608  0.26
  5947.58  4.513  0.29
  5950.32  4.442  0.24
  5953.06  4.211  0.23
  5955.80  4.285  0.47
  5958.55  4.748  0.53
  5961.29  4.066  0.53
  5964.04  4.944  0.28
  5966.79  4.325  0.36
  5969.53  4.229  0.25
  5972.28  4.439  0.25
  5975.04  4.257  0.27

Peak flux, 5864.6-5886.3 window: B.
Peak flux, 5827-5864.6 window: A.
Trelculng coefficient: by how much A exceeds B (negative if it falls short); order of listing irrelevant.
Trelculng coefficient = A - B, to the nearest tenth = -1.4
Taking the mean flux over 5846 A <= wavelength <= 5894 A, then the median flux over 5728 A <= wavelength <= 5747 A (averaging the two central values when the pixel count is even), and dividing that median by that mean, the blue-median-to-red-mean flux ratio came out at 1.02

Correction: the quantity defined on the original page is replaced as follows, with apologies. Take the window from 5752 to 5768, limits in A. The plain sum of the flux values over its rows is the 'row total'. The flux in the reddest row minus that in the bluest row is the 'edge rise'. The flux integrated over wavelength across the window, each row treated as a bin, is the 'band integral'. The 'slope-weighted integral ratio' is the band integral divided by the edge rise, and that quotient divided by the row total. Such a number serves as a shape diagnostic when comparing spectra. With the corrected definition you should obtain -9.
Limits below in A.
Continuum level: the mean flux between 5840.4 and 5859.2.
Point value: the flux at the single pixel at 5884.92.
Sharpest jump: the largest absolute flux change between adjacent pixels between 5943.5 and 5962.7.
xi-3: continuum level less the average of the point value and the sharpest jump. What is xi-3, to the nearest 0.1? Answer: 2.3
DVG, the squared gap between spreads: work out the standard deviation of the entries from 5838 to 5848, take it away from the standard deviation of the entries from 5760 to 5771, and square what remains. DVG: 0.00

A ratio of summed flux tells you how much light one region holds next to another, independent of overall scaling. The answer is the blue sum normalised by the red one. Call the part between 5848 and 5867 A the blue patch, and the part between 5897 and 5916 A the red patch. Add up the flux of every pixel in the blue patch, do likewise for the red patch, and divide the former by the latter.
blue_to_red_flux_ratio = 1.18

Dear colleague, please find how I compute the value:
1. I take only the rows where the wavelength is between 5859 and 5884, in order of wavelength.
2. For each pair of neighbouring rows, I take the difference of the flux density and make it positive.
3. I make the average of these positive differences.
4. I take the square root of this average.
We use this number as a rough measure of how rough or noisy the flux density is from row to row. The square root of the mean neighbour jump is 0.82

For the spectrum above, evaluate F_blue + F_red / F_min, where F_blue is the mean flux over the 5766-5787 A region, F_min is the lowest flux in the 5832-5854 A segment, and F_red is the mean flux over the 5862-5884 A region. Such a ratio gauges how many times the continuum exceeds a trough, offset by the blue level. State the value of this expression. 5.6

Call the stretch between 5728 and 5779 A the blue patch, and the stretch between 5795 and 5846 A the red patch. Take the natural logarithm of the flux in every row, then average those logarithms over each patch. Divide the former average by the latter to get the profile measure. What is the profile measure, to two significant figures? 0.97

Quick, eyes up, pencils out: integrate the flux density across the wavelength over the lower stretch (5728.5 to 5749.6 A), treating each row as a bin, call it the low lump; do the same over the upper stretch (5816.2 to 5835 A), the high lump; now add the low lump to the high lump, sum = 181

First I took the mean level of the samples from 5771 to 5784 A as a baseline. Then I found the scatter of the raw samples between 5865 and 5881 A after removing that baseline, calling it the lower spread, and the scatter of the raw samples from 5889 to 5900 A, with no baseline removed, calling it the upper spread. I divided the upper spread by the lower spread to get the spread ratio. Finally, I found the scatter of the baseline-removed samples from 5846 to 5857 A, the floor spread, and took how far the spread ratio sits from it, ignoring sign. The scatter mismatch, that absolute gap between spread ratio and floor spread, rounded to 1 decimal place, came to 0.2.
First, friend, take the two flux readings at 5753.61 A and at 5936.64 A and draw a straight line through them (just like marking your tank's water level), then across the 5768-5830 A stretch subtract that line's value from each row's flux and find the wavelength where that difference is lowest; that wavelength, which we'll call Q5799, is 5785.49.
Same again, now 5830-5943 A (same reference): 5890.34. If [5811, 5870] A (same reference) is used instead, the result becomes 5820.23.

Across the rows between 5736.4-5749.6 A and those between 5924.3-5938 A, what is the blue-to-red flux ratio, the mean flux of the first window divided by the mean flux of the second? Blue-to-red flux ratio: 1.05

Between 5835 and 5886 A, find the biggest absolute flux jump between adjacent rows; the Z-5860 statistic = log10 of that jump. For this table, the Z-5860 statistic 0.39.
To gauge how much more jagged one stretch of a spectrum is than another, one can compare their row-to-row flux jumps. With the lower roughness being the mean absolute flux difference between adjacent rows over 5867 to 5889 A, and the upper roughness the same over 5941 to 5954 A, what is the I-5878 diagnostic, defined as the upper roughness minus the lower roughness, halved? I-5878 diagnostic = -0.28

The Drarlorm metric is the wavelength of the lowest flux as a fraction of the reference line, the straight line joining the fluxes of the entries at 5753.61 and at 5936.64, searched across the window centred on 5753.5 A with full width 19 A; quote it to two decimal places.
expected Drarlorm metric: 5745.67 A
